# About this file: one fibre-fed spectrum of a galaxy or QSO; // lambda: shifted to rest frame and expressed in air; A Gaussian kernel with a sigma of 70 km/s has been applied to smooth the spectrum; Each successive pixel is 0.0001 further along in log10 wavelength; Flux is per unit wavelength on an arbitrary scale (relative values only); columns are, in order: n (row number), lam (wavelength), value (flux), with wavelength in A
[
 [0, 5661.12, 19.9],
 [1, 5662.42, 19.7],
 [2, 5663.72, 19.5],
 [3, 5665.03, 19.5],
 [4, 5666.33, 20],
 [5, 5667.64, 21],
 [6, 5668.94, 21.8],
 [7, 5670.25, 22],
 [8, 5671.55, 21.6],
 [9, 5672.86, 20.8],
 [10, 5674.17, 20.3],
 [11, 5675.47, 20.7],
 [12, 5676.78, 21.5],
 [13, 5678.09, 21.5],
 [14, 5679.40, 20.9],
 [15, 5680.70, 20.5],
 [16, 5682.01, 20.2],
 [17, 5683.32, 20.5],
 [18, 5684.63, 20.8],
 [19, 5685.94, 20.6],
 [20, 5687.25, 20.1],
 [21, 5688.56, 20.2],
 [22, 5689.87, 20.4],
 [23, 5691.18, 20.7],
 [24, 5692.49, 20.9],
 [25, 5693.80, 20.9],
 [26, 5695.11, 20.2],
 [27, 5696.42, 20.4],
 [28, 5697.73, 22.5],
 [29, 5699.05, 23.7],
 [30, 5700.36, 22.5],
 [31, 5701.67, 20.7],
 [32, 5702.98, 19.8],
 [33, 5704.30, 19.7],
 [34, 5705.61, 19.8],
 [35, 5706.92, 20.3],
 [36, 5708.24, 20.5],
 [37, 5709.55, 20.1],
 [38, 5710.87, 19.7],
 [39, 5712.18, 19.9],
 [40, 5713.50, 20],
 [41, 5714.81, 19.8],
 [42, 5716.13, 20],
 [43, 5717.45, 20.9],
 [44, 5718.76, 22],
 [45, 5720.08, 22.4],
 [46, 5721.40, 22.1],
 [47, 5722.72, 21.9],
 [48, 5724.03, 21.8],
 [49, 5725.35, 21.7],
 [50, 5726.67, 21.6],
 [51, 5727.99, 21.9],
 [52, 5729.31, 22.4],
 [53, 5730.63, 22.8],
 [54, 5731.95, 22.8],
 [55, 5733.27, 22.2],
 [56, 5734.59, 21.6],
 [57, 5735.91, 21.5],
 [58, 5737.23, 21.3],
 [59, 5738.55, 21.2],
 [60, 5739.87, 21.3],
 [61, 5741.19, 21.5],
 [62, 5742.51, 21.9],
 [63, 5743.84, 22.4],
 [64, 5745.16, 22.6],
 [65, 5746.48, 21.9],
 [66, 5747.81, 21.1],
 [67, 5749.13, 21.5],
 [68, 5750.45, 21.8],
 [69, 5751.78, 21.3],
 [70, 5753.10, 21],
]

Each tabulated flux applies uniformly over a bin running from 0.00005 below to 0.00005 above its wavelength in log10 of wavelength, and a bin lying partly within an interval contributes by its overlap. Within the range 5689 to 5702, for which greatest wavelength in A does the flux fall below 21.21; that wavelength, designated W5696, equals 5701.67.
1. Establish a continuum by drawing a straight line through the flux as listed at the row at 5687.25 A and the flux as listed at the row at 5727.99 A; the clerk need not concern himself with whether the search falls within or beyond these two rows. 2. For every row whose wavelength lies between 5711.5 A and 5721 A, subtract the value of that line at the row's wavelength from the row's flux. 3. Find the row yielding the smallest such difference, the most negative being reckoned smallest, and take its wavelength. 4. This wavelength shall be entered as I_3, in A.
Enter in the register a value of 5714.81 A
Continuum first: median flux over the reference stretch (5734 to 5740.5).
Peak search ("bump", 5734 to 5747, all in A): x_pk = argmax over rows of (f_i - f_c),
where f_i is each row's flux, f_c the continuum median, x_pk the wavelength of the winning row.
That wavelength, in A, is 5745.16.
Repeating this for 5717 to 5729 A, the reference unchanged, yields 5720.08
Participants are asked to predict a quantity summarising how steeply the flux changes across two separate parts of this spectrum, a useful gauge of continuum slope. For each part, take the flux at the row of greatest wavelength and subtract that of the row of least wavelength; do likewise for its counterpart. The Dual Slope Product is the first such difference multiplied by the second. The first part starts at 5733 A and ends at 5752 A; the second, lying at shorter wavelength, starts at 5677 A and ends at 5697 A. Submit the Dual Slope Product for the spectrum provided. 1.0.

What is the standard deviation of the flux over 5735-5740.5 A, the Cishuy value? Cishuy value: 0.1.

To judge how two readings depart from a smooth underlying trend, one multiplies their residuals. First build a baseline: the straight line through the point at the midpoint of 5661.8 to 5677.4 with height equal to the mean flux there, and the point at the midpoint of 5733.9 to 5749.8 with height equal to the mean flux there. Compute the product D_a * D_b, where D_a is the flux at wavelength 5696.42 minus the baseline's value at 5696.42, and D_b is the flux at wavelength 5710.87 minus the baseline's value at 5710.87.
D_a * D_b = 1.0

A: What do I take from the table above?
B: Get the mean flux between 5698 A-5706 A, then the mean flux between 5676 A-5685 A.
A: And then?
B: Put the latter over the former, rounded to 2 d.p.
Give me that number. 0.99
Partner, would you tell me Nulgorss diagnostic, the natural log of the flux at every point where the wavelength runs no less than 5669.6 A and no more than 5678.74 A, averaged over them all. 3.05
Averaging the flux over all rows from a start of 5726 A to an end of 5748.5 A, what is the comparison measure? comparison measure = 21.9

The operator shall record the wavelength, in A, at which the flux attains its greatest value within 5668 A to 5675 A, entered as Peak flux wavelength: 5670.25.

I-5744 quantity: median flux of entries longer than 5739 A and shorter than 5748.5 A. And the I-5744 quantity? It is 21.9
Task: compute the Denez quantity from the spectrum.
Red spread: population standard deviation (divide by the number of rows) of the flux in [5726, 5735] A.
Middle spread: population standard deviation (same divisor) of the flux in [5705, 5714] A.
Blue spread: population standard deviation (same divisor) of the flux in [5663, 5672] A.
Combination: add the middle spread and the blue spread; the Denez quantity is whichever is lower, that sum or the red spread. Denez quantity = 0.47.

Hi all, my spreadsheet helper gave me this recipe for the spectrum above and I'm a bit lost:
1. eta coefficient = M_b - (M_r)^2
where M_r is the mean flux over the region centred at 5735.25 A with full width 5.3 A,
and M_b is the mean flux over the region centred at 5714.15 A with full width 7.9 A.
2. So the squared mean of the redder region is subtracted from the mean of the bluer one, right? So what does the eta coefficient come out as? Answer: -449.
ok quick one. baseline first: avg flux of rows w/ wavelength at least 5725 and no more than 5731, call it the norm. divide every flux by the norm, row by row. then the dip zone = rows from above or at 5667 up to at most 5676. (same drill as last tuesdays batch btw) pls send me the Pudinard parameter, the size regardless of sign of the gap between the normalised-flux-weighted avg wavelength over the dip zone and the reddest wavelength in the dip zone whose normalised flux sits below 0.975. 4.0 A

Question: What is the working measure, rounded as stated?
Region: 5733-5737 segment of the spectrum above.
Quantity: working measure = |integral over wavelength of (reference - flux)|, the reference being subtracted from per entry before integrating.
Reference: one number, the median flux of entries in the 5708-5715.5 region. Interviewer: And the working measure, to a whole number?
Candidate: 7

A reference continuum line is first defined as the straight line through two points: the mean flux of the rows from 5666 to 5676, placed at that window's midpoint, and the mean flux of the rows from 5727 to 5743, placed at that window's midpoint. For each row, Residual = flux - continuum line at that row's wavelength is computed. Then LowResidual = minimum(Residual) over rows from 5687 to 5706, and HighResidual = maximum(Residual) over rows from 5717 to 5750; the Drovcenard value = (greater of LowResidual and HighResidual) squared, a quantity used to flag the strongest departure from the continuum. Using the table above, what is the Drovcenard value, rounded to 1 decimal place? 1.0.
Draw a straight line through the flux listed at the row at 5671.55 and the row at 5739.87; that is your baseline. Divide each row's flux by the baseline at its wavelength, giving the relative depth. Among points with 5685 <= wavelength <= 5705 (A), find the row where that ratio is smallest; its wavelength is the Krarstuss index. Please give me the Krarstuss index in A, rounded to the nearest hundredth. 5704.30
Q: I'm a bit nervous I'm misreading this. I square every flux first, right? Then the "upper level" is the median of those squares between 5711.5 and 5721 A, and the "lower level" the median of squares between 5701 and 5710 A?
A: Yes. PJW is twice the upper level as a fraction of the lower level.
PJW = 1.98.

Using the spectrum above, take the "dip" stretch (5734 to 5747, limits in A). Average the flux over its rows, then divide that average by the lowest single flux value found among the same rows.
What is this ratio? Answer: 1.02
